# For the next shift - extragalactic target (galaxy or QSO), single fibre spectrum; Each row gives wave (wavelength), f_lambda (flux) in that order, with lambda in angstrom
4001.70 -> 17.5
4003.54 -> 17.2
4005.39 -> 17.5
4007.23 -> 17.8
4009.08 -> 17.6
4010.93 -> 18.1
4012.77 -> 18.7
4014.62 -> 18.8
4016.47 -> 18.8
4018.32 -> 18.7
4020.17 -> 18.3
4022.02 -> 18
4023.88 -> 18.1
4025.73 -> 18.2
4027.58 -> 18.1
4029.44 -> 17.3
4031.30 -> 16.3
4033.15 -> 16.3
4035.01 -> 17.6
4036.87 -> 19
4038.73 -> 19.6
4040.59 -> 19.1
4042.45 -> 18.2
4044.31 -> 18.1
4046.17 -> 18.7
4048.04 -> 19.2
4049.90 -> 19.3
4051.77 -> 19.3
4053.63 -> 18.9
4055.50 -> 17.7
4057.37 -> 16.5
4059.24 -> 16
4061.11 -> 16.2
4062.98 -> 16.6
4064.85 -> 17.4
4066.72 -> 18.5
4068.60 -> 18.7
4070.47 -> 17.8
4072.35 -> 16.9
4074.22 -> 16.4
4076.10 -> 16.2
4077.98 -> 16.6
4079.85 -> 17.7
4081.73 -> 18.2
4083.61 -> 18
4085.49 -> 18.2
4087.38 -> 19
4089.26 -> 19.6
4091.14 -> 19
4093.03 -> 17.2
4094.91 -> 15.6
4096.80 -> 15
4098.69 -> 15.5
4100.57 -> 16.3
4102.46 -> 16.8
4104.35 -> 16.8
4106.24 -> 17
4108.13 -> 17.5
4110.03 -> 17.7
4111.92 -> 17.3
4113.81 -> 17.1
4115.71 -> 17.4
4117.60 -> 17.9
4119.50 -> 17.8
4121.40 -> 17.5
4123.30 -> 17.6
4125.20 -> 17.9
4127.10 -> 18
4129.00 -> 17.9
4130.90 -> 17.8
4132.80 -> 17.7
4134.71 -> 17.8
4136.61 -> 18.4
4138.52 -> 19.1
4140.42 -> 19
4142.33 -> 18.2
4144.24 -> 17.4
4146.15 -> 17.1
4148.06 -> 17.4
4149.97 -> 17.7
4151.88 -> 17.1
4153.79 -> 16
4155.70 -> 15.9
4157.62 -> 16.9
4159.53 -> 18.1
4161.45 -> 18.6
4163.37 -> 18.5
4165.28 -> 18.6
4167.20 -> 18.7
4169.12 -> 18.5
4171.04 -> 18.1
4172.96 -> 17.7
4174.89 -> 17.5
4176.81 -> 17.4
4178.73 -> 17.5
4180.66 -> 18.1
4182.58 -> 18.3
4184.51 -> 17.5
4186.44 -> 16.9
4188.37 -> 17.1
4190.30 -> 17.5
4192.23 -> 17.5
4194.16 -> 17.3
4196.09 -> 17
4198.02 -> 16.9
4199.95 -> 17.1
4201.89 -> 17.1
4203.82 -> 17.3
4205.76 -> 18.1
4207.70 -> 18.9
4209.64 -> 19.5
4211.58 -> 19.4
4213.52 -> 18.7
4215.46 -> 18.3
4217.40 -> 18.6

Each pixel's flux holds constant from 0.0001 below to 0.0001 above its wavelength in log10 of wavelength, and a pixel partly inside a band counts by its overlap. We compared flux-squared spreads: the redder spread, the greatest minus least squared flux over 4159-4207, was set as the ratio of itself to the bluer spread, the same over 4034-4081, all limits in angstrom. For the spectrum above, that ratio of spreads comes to 0.5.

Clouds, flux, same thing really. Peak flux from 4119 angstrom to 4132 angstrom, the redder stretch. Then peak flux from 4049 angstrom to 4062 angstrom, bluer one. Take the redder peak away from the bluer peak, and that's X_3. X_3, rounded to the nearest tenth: 1.3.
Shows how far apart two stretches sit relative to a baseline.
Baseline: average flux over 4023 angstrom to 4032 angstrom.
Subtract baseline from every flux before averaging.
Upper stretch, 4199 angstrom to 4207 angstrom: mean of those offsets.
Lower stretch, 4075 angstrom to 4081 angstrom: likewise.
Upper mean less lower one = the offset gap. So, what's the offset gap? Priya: 0.6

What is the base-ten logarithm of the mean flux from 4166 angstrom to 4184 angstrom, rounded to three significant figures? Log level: 1.25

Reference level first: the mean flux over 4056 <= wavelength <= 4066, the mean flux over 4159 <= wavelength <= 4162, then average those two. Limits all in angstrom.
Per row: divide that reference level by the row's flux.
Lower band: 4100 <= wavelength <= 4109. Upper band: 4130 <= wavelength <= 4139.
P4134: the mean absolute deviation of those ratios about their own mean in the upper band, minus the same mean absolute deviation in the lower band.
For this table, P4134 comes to 0.007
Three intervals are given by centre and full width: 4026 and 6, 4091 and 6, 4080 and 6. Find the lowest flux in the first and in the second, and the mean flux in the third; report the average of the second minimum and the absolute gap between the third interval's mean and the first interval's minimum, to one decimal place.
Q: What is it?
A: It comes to 8.9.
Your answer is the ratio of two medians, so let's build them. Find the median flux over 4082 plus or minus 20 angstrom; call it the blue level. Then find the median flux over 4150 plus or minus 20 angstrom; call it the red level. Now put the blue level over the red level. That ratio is 0.98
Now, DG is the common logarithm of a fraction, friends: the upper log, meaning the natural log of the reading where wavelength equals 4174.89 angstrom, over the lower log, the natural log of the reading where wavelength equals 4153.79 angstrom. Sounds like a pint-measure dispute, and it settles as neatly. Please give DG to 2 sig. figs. 0.014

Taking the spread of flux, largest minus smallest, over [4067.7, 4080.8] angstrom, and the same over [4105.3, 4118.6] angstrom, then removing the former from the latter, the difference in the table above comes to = -1.6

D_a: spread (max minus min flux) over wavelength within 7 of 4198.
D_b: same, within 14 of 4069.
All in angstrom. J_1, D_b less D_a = 2.1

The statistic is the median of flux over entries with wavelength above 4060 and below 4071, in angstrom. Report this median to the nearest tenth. 17.6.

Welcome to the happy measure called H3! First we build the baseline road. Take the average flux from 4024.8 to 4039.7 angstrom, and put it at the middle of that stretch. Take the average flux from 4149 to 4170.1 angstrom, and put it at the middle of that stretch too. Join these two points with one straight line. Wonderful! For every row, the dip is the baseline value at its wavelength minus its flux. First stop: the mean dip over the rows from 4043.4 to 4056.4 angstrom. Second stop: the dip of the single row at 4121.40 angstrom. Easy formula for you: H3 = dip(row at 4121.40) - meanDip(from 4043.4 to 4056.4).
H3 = 1.2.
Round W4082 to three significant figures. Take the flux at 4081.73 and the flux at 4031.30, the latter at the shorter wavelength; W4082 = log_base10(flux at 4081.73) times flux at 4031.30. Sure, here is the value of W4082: 20.5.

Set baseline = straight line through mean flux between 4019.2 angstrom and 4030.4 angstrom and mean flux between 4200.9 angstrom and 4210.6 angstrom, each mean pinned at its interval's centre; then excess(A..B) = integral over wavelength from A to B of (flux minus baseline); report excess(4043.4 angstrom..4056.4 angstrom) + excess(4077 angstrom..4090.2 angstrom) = 11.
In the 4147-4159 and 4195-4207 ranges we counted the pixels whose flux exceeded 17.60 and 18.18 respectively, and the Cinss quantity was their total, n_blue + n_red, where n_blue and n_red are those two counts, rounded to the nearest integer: 1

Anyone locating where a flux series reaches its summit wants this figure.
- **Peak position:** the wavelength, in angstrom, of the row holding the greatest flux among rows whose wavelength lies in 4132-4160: 4138.52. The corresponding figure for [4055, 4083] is 4068.60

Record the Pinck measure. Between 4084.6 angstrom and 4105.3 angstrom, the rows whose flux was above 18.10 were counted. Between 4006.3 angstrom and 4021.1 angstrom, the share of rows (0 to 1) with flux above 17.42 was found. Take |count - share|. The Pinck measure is 3.0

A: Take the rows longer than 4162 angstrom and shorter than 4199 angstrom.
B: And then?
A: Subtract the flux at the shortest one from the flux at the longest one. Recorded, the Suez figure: -1.6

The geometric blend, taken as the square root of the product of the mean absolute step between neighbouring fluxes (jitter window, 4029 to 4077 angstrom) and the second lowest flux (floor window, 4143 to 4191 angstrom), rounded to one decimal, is 3.1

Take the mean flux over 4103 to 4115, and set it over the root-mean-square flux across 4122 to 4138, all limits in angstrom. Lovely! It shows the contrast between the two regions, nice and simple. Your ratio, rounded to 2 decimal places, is 0.96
